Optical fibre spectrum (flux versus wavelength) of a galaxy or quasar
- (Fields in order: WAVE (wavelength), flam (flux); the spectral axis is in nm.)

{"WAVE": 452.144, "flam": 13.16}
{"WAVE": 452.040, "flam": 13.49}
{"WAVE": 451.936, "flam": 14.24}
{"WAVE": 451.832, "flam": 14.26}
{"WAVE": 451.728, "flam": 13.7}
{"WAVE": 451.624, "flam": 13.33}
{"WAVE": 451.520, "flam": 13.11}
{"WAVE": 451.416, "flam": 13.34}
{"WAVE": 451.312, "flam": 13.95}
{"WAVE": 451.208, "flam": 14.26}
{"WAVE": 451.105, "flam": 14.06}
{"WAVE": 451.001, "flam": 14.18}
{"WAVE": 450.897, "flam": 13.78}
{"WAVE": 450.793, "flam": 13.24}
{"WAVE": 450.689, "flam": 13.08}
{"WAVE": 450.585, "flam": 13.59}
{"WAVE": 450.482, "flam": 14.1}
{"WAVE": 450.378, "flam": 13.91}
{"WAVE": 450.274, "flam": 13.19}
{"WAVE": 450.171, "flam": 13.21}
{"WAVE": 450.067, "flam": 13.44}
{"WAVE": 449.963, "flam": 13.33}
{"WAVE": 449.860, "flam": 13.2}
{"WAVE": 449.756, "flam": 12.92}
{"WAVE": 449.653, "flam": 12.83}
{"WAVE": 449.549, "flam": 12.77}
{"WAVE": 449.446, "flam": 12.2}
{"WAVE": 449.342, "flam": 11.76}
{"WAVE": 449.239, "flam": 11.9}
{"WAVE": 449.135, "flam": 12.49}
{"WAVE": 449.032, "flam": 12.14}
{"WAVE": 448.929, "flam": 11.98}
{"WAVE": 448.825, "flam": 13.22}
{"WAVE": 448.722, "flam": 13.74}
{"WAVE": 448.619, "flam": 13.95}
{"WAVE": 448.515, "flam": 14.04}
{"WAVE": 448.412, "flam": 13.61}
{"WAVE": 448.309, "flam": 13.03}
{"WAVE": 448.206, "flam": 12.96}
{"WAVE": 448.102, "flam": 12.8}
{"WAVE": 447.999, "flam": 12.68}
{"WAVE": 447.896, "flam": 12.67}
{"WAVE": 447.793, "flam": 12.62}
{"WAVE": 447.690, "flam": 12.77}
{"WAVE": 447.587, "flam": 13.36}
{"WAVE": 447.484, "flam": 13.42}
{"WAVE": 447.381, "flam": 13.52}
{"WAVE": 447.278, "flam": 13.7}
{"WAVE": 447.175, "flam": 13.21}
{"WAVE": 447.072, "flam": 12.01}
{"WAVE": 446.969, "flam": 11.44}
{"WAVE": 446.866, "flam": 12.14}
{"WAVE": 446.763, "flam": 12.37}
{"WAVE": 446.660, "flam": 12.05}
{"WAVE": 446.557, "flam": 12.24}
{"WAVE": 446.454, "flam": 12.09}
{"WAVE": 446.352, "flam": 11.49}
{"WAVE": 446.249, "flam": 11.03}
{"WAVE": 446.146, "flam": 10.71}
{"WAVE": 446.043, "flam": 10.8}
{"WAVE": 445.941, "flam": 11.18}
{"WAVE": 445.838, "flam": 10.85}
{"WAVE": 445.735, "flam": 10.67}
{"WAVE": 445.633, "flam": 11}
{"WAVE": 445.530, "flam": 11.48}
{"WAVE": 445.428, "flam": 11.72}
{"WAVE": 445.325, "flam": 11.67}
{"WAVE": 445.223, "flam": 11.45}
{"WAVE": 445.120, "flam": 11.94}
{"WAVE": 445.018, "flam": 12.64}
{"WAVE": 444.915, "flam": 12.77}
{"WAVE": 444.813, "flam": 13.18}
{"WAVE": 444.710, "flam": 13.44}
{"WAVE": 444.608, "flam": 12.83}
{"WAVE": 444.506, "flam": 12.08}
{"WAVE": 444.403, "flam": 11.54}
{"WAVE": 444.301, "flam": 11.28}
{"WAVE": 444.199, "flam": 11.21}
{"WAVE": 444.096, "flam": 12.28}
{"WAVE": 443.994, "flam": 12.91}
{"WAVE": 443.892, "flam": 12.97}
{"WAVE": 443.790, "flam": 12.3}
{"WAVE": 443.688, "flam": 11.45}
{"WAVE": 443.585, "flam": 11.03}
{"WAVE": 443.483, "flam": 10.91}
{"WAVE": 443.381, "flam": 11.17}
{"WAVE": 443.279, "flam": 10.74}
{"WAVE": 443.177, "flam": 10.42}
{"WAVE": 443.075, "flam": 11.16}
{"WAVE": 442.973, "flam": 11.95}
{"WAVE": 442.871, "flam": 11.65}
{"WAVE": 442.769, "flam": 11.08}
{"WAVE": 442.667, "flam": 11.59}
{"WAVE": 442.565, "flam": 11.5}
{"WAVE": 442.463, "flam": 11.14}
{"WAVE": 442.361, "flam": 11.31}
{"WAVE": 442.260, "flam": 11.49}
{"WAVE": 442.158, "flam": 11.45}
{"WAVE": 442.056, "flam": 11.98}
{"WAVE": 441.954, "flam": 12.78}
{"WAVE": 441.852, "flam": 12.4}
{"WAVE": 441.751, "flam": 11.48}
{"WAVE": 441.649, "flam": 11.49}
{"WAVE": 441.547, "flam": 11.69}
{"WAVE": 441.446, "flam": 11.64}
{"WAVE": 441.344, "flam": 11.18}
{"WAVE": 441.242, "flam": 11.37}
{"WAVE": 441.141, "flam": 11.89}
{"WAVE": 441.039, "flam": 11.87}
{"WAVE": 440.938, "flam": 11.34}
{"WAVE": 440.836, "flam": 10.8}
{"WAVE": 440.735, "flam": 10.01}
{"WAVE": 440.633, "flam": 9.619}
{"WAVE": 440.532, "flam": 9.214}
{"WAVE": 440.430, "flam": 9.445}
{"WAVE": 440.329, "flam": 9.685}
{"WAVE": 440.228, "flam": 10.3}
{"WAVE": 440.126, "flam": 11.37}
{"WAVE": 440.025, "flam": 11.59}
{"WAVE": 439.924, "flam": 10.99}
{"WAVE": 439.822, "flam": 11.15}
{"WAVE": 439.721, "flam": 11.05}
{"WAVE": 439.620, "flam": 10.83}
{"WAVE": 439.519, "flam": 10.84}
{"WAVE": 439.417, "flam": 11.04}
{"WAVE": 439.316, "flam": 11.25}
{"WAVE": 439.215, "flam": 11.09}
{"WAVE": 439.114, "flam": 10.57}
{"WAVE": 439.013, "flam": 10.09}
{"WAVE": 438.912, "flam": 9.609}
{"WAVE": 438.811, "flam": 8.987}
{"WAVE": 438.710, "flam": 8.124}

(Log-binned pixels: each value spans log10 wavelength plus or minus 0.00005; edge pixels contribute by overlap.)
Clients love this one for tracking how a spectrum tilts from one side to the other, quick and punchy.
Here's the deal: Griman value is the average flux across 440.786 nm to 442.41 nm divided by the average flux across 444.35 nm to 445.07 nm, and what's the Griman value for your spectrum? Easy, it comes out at 0.92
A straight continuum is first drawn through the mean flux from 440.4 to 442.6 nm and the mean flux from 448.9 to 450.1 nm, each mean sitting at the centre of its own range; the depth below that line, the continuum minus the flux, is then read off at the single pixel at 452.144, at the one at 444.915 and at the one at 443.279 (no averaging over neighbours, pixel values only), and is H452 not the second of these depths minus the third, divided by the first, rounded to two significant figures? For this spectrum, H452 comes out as 13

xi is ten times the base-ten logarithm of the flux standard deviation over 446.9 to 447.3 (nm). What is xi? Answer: 0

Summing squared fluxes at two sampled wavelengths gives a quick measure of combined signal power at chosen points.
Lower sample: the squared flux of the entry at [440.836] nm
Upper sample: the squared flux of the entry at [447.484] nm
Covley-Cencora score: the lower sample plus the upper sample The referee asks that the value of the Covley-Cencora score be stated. 297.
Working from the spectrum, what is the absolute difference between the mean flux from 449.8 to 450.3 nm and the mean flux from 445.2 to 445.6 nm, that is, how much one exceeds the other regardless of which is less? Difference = 1.7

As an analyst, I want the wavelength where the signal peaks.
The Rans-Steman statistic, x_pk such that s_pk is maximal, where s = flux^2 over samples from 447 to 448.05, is 447.278 nm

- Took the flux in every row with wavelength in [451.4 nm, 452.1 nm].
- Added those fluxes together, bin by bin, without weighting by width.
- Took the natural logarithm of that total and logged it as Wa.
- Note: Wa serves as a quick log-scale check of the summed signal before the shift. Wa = 4.56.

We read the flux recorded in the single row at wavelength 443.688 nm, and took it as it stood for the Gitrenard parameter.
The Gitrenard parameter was 11.45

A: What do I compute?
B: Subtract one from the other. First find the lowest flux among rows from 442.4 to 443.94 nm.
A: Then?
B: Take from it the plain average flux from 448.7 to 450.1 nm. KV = -2.3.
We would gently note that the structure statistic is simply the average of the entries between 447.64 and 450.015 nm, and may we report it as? 12.9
